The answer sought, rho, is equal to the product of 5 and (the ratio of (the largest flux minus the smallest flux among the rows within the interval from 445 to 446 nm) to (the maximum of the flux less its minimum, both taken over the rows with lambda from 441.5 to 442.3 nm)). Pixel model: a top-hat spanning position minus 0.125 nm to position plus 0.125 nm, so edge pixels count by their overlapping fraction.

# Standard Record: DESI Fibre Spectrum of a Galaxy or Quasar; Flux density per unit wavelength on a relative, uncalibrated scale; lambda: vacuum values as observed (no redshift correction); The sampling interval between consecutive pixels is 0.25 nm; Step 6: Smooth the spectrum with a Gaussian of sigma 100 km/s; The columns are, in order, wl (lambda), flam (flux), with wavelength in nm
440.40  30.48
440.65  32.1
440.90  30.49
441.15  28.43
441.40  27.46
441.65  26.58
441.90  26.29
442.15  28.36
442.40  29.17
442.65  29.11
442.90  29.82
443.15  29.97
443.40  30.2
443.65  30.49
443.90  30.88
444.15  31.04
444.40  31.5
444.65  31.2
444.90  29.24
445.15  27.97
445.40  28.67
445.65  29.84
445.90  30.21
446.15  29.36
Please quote 5.4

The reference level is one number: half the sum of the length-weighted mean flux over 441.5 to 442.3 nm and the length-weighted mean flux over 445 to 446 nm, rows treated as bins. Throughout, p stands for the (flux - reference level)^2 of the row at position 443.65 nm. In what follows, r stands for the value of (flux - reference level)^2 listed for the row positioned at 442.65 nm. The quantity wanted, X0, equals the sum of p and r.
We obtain 6.4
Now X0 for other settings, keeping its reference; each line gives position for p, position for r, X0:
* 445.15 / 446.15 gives 1.5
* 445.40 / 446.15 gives 1.7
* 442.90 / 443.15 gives 6.1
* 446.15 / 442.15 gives 1.5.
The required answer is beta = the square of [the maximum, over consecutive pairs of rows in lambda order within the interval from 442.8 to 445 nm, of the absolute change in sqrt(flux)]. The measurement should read 0.032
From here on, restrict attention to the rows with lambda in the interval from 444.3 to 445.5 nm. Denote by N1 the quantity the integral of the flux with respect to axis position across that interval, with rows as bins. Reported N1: 35.6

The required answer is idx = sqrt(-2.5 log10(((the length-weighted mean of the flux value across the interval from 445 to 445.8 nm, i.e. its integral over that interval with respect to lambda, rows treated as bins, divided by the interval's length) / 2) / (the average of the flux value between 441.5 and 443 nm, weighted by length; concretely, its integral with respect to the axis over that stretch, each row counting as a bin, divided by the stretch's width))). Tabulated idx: 0.852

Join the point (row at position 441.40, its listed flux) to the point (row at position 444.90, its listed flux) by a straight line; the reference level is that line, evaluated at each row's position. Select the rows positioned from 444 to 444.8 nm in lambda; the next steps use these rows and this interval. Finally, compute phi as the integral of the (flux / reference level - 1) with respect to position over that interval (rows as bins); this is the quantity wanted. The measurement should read 0.060 nm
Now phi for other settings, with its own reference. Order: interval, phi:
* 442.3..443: 0.031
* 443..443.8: 0.049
